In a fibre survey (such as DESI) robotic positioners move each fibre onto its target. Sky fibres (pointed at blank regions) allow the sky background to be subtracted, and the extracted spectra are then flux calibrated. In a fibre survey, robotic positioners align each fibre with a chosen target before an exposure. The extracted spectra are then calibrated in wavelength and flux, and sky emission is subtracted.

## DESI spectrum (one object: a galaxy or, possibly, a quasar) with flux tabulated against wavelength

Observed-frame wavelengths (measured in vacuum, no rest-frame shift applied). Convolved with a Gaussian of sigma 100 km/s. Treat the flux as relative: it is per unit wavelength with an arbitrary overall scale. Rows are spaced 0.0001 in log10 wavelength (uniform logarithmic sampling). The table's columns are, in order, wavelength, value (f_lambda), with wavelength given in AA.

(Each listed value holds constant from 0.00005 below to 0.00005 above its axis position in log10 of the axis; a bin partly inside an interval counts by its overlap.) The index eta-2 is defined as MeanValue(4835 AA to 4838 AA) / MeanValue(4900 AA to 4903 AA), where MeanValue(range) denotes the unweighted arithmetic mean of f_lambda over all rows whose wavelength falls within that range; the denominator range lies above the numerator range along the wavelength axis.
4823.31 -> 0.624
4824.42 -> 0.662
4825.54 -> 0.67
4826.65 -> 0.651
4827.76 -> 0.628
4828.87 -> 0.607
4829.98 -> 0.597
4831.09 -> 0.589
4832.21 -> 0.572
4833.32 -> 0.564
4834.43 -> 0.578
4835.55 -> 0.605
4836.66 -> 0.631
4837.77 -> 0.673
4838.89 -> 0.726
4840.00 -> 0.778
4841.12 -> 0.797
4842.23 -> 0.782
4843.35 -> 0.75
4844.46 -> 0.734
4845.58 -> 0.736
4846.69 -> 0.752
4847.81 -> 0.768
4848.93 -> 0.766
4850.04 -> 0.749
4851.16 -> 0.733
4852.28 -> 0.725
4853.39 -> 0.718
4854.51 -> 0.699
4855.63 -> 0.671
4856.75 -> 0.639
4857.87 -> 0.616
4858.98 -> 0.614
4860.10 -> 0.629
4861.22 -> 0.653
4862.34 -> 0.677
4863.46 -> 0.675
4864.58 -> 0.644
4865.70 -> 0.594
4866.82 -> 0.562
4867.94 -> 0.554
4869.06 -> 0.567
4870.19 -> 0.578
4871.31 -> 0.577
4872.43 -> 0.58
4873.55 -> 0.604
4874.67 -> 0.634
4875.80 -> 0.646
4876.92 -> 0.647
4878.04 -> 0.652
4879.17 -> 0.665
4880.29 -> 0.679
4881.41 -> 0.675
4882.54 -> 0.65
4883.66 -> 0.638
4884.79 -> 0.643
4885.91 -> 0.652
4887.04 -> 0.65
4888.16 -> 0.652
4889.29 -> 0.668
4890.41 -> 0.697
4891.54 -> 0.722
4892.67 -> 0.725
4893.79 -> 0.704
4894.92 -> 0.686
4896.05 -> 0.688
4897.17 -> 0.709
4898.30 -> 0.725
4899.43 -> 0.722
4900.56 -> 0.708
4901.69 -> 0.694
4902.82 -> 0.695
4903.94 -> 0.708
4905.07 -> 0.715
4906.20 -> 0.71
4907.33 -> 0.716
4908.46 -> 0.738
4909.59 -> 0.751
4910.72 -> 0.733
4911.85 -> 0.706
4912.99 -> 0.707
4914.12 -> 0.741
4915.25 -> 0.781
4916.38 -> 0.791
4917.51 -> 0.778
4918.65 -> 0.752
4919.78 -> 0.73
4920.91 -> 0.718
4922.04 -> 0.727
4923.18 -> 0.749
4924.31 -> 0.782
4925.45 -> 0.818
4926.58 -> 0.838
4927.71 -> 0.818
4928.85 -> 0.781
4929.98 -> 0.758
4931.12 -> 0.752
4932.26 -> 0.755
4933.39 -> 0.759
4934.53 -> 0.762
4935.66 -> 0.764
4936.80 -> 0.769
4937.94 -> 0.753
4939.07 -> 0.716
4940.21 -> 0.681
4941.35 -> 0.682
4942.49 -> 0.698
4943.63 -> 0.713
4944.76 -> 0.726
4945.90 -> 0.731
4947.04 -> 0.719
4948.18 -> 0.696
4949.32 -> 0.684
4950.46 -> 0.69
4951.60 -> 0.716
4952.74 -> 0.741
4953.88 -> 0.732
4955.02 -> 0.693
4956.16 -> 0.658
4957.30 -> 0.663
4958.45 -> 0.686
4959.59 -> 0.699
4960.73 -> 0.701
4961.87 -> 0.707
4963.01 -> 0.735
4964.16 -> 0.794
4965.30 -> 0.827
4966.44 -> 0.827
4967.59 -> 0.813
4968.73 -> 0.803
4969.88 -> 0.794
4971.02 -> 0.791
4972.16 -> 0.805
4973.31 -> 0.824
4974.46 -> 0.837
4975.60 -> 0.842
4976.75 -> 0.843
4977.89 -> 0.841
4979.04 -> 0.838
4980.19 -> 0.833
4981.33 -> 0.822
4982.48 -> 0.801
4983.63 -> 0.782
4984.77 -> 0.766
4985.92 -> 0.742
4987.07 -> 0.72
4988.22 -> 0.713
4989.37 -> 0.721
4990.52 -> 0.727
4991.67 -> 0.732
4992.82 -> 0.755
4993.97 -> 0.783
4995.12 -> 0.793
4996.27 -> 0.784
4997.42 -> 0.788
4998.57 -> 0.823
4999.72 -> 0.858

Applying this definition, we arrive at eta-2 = 0.91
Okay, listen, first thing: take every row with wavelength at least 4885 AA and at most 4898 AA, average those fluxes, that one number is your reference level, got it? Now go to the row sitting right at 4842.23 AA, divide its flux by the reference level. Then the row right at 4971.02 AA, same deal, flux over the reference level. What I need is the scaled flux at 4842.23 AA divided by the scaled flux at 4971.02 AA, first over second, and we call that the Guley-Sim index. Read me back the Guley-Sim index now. 0.99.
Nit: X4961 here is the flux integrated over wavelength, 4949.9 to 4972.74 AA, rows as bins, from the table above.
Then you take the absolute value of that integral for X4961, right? 17.0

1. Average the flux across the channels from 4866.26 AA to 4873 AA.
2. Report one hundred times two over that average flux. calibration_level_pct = 351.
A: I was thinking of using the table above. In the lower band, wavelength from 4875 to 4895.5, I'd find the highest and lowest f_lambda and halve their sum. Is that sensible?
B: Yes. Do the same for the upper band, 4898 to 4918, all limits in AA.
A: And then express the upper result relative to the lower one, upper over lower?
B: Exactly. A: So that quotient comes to 1.09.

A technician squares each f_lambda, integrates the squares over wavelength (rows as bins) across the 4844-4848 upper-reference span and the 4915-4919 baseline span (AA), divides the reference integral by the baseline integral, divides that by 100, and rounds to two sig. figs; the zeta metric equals 0.0092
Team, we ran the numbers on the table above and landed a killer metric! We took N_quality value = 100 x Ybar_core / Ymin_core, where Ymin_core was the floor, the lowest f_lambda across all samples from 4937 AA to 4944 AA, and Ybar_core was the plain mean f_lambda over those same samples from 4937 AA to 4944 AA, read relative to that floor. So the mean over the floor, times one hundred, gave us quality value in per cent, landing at 104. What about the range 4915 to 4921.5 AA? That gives 106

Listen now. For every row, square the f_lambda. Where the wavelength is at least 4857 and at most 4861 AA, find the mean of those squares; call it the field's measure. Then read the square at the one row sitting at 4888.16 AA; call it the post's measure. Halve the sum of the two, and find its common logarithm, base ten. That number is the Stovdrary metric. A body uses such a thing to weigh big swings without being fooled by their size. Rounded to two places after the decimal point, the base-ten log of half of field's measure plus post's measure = -0.39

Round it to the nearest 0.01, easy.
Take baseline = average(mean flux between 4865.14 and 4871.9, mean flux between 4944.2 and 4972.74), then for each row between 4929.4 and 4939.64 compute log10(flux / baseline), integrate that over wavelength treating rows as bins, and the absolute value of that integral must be 0.63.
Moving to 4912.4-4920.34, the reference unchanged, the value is 0.49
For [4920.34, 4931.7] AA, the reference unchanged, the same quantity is 0.82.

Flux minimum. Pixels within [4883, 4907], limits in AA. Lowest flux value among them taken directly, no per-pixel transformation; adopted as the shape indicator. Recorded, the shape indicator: 0.638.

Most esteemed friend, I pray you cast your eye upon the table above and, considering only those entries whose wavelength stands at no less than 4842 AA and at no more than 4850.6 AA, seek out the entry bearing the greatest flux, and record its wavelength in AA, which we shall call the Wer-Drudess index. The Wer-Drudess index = 4842.23 AA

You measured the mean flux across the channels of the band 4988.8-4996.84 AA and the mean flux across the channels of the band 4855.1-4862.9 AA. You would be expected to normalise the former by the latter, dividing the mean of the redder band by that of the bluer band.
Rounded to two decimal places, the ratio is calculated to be 1.18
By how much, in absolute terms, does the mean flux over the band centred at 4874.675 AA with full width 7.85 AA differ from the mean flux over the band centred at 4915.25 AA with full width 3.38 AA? 0.15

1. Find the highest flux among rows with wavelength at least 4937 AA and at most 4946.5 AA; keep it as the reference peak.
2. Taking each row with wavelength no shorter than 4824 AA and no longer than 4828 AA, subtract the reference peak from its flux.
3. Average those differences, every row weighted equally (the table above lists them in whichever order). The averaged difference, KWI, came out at -0.10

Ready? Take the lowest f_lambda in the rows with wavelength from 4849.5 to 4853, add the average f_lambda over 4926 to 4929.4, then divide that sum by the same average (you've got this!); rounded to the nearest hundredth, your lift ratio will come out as 1.89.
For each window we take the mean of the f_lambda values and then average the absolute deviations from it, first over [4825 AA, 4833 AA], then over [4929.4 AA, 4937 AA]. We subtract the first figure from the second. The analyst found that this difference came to -0.024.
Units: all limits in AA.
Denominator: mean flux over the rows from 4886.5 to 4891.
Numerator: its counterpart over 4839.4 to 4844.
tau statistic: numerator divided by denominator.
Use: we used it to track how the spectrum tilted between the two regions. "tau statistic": 1.16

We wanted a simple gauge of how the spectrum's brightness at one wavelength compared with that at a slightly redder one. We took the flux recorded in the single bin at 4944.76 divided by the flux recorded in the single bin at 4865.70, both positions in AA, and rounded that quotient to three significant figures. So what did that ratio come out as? 1.22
